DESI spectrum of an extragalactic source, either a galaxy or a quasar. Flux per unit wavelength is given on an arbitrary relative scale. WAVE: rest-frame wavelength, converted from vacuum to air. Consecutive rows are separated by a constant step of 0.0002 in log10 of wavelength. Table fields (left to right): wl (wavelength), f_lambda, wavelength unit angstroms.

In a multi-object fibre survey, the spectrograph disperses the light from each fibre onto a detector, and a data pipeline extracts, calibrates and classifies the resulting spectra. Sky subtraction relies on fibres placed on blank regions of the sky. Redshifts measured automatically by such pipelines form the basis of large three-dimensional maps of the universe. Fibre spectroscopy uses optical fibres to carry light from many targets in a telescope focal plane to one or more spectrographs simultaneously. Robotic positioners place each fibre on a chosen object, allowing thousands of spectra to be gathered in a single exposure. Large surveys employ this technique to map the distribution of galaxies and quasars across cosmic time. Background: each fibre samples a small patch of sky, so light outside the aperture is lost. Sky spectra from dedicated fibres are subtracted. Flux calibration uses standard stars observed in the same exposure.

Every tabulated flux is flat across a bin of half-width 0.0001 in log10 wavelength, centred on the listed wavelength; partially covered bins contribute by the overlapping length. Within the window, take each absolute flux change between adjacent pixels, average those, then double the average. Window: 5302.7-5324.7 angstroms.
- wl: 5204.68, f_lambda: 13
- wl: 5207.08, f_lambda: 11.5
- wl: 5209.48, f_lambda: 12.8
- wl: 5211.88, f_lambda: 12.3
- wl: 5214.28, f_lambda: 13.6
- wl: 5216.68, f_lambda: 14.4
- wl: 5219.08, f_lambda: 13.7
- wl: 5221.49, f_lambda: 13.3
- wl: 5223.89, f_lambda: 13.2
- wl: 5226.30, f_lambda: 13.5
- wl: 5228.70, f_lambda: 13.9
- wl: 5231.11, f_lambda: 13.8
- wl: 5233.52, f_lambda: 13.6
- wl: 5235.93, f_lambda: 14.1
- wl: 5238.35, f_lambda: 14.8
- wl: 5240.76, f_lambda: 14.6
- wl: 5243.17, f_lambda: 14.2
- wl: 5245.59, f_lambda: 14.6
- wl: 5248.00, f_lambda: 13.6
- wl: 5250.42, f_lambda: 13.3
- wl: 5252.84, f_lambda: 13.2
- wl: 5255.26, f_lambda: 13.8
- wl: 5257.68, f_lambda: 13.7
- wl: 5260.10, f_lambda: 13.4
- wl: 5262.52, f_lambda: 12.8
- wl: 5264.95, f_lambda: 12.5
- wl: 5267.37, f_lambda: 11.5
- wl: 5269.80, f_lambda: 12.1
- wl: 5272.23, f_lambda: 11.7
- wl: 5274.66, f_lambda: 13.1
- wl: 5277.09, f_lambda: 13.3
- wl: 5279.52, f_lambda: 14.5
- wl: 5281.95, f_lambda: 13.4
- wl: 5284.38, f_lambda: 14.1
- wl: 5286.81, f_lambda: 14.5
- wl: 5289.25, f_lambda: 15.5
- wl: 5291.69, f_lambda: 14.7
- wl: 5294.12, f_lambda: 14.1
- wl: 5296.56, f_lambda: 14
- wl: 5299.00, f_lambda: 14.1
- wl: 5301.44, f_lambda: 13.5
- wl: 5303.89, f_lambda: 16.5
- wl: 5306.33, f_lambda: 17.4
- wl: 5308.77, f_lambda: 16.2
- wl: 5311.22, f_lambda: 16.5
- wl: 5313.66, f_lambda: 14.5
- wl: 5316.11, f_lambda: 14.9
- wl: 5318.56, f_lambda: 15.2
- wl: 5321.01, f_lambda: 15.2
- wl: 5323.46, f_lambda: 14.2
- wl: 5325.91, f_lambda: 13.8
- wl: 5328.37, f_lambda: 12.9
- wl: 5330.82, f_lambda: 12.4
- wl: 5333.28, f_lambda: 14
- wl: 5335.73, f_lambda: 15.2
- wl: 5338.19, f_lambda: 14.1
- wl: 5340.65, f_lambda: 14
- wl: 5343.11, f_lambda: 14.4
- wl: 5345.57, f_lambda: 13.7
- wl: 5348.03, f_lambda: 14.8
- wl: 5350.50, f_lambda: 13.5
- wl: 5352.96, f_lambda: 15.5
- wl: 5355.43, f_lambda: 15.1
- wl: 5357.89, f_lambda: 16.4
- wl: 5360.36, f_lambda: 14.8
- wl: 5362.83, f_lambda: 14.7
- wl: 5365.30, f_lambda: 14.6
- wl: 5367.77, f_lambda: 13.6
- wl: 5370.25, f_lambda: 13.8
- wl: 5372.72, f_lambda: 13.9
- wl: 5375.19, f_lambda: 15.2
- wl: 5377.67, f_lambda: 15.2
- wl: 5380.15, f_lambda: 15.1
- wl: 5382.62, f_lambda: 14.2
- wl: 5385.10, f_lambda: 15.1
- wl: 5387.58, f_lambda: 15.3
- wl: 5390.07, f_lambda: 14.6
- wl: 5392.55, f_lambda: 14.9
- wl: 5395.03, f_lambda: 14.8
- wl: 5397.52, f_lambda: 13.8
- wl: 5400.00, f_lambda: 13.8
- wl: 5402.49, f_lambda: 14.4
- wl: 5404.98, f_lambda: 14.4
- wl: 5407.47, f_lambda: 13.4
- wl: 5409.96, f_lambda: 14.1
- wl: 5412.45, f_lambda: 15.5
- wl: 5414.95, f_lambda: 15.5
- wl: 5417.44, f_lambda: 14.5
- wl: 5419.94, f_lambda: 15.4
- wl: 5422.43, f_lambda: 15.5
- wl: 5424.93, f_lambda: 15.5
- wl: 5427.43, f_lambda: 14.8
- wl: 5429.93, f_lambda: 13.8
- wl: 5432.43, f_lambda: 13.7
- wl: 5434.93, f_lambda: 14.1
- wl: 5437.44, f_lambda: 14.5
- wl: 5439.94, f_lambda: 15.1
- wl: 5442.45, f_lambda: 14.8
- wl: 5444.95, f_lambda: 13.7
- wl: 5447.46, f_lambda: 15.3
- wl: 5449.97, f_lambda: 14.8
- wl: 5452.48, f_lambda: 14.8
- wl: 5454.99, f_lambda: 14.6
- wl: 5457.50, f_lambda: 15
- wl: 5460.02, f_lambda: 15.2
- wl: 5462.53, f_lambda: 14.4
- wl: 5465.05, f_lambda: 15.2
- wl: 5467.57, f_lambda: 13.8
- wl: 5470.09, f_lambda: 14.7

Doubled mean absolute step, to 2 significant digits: 1.5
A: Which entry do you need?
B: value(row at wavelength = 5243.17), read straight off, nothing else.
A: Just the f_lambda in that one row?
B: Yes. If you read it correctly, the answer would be 14.2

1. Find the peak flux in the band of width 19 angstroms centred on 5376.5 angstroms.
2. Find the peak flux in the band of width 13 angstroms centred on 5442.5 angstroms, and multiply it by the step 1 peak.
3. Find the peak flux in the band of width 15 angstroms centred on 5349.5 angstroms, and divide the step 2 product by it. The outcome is 15.0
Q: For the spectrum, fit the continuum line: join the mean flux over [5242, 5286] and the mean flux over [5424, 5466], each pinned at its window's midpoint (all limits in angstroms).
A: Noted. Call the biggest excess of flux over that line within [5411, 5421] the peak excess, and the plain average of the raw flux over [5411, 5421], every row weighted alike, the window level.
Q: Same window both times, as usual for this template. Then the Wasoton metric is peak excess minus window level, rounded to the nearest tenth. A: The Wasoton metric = -14.1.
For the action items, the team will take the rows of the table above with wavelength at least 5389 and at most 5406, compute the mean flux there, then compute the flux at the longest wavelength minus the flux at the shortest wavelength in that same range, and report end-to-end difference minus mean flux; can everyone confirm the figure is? -14.6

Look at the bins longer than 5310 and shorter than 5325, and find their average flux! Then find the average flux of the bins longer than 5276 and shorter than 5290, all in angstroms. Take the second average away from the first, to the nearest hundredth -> 0.87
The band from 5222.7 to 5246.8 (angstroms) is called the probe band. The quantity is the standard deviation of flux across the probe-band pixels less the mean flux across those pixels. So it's -13.5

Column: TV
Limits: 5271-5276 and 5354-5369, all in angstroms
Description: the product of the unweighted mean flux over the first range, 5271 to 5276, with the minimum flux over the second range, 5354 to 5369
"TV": 169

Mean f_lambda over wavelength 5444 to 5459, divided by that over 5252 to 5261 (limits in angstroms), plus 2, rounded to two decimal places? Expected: 3.09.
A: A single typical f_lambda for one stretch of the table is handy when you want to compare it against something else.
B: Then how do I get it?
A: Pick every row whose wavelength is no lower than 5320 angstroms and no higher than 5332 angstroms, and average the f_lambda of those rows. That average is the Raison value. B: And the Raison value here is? 13.7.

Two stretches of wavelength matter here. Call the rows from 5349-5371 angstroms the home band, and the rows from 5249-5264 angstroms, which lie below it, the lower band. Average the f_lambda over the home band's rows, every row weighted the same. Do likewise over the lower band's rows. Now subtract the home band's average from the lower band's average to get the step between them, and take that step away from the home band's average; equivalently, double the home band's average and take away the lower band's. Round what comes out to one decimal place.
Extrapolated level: 16.0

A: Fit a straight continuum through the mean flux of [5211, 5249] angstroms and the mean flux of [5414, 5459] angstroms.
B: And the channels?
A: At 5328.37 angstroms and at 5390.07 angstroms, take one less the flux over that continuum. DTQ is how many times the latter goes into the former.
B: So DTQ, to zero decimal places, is -23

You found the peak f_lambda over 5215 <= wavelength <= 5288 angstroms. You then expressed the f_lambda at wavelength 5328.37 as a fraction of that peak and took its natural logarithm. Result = -0.14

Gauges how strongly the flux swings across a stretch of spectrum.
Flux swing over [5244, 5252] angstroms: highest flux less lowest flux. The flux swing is 1.3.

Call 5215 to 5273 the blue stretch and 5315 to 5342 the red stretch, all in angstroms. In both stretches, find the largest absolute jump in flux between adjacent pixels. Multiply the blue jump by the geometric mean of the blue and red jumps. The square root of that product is 1.1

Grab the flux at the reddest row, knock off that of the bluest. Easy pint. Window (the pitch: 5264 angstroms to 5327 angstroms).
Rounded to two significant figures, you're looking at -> 1.3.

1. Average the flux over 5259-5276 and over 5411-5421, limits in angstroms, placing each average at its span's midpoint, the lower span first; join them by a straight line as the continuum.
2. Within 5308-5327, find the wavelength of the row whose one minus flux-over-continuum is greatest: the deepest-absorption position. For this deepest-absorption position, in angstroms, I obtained 5325.91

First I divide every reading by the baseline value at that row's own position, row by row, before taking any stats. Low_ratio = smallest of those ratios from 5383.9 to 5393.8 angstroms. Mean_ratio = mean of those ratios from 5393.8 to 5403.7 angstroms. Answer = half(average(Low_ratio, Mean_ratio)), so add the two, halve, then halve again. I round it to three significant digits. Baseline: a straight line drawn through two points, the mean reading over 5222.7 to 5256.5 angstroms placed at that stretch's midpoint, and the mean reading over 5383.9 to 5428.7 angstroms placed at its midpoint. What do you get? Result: 0.491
